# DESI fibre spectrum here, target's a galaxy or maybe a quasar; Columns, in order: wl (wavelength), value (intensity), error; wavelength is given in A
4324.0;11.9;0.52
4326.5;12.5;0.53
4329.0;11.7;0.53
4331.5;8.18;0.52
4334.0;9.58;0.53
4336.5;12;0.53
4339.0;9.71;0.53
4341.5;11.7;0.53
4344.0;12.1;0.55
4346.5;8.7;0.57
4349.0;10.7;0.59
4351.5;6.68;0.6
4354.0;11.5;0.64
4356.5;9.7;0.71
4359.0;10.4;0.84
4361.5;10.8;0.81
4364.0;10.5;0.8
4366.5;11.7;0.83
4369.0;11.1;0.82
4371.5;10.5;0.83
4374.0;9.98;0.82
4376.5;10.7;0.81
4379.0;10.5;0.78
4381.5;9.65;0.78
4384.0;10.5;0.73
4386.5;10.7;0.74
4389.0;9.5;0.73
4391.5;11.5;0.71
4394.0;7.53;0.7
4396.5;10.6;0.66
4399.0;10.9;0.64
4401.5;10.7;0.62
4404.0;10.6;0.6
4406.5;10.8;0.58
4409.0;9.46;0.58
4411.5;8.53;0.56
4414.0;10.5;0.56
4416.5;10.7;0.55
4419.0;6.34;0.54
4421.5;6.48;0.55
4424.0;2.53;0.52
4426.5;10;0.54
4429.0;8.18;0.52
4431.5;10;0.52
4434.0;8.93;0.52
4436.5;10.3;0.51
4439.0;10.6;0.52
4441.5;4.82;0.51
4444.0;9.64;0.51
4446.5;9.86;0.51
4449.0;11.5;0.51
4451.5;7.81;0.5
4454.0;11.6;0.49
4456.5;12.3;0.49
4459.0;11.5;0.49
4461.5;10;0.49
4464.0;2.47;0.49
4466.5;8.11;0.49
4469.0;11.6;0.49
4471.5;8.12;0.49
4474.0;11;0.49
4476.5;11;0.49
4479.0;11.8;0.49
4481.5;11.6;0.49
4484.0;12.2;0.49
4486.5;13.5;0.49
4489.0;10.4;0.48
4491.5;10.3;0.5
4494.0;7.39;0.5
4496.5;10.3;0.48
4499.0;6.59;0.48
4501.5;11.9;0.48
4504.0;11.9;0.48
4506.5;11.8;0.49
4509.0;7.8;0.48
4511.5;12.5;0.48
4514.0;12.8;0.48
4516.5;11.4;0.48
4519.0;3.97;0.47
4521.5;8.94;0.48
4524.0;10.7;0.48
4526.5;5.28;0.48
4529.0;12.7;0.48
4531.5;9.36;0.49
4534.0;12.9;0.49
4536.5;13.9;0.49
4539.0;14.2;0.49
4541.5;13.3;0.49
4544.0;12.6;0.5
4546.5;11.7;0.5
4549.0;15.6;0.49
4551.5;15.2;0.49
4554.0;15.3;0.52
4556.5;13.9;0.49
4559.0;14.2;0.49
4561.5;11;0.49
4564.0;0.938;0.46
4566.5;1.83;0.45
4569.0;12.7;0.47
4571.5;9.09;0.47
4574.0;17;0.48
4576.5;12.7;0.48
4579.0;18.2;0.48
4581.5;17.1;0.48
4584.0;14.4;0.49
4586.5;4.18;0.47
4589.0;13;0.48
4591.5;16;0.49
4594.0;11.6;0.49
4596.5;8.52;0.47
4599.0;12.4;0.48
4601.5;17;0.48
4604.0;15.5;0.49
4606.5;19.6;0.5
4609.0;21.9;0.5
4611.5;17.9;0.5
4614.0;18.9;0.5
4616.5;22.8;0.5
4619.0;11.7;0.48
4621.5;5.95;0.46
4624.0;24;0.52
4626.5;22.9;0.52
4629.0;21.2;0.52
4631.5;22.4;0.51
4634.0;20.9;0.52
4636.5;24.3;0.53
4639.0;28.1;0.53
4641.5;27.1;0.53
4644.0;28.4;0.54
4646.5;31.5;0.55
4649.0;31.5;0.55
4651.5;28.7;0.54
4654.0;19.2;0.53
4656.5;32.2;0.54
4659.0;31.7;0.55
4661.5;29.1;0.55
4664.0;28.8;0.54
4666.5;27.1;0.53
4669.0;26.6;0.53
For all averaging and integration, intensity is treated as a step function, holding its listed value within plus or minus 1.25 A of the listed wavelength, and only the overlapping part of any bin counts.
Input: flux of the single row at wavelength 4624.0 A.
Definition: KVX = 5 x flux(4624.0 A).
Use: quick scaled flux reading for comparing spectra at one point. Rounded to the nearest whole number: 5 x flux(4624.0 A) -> 120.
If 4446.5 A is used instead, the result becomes 49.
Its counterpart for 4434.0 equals 45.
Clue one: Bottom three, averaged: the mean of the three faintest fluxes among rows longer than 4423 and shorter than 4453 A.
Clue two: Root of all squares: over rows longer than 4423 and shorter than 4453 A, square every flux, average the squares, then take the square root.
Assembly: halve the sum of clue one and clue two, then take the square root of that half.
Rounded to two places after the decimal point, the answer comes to 2.65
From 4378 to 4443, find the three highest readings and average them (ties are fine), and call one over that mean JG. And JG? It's 0.090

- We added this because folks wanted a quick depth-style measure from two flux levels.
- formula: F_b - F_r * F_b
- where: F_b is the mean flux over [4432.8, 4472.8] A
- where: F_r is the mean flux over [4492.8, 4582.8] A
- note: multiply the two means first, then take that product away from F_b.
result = -97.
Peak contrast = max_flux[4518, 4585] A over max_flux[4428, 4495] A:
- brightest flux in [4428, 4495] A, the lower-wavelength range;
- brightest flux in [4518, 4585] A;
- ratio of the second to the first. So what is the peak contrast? 1.35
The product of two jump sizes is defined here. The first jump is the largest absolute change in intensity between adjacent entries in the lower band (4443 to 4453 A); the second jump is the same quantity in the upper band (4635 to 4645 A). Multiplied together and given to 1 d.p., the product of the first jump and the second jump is 14.0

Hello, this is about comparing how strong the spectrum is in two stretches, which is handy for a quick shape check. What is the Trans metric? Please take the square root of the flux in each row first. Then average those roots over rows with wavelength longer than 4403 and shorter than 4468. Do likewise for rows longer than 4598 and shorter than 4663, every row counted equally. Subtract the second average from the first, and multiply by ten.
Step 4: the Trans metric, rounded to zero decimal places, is -17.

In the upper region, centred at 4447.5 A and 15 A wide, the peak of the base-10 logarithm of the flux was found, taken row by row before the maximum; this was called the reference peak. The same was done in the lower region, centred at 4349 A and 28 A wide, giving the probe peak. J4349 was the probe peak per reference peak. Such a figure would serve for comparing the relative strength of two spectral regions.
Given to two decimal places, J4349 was 1.02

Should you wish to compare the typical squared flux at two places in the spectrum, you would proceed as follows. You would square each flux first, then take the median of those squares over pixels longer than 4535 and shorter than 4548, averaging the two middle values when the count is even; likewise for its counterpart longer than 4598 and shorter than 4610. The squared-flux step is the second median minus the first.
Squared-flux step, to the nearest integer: 112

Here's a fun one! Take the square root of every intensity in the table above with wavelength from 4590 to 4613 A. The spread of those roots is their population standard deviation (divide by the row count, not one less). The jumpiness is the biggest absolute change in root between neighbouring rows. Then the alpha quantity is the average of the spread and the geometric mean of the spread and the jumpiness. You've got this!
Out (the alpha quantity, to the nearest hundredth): 0.54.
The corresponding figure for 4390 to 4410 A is 0.27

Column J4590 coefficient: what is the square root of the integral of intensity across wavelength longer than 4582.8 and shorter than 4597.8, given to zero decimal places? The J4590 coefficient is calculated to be 13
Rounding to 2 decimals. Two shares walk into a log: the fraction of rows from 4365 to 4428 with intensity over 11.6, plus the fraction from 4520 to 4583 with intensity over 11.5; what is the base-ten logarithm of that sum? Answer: -0.14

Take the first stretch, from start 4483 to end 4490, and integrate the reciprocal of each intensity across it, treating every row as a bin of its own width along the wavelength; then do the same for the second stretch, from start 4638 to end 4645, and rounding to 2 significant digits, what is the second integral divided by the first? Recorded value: 0.43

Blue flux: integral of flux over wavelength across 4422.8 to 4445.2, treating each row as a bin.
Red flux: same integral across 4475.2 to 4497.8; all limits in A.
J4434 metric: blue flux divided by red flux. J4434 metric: 0.76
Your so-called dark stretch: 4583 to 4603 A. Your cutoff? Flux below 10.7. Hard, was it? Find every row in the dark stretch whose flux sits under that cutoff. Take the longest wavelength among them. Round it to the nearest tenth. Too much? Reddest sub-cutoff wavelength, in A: 4596.5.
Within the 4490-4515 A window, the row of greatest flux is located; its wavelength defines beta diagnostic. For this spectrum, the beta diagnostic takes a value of 4514.0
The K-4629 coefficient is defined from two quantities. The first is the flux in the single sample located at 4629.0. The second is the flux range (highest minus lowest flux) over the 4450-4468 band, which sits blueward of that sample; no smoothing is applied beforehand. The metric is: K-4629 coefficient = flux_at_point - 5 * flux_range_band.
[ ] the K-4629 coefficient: -28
